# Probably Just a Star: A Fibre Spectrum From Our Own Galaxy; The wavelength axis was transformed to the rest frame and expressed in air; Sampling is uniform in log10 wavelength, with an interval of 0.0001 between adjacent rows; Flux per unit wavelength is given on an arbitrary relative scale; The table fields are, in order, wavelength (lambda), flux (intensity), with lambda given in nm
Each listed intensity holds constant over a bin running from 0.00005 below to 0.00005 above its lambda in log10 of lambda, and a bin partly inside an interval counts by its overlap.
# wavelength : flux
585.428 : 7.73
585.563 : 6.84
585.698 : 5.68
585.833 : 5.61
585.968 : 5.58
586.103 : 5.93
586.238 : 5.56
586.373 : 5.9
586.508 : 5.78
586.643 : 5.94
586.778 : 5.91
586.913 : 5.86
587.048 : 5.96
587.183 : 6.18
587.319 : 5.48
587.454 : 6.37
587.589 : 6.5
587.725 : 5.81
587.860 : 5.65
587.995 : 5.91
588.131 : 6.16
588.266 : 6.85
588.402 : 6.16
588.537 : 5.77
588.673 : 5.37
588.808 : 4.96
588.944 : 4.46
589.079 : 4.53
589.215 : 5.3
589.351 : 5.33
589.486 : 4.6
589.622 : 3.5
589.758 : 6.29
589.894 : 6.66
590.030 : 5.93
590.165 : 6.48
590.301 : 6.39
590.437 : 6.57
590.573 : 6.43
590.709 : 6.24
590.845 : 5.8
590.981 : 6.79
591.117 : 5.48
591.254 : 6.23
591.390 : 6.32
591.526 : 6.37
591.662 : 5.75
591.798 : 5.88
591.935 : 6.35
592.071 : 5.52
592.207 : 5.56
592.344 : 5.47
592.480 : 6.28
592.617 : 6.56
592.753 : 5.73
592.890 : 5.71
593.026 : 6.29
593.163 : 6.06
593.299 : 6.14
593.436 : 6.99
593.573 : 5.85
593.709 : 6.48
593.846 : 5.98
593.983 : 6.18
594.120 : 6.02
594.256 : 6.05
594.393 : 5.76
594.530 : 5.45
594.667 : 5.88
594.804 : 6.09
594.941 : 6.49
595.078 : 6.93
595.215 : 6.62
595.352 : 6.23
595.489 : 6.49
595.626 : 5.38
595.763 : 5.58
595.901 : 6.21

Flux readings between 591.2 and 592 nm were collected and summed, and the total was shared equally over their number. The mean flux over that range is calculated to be 6.15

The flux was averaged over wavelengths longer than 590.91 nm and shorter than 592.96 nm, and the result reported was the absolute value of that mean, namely 6.0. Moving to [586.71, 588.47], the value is 6.1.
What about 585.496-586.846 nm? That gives 5.9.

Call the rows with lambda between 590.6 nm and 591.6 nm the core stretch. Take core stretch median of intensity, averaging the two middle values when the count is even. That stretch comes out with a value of 6.24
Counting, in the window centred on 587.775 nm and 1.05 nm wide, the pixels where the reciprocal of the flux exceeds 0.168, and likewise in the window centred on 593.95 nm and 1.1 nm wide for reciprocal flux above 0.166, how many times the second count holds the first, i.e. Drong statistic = 1.0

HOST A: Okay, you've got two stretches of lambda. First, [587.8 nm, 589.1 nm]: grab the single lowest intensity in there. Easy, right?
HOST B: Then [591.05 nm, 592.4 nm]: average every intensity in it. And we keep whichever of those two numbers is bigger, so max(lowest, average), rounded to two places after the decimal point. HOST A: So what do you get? 5.89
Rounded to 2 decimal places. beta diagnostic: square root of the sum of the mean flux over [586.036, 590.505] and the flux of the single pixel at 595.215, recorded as 3.52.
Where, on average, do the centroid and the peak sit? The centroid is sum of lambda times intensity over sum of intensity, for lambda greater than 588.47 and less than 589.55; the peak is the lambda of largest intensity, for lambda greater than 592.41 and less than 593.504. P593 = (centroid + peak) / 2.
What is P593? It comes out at 591.22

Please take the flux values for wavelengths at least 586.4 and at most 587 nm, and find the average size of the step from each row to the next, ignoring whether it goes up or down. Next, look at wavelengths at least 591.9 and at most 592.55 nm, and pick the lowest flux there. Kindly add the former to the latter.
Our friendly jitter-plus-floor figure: 5.55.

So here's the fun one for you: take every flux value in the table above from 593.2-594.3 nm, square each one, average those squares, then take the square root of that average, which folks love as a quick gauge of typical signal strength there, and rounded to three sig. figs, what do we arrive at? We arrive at 6.22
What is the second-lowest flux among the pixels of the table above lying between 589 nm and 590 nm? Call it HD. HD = 4.53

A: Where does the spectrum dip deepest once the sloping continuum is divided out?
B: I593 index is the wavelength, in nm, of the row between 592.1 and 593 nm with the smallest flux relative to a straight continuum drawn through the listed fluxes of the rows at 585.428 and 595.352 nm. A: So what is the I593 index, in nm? 592.344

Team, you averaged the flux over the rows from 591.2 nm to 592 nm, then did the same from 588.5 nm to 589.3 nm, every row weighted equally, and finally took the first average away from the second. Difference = -1.1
